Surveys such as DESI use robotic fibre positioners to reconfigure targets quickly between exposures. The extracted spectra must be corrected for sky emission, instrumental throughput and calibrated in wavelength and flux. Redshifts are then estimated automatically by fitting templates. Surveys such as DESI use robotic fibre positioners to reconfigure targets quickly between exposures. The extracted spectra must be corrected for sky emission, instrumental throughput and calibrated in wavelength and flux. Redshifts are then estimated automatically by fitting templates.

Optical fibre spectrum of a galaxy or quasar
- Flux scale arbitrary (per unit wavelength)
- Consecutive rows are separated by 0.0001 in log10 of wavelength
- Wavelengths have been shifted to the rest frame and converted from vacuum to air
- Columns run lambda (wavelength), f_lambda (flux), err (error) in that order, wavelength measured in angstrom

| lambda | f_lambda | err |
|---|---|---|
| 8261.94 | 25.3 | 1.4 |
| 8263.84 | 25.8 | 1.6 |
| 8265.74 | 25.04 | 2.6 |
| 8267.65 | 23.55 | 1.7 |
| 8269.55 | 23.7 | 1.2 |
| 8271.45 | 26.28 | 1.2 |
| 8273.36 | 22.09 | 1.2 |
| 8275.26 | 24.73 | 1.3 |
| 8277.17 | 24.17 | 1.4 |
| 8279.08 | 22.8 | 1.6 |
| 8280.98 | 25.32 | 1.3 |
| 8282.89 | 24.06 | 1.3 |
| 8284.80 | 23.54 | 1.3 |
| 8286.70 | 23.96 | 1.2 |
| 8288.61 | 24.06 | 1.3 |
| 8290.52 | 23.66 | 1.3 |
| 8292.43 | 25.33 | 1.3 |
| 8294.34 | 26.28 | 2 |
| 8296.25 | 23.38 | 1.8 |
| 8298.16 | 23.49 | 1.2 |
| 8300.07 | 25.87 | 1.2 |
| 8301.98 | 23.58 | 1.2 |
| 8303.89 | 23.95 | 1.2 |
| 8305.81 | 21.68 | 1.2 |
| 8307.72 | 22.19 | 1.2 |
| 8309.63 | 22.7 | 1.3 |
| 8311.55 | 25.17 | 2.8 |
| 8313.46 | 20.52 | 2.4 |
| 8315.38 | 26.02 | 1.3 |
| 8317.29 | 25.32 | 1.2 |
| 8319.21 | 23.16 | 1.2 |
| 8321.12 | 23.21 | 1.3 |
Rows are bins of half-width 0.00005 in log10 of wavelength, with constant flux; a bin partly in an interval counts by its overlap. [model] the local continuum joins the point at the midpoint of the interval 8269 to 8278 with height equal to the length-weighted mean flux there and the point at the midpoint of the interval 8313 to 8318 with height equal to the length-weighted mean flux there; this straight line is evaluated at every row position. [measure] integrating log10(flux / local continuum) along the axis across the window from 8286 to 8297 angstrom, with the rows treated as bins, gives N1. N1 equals 0.046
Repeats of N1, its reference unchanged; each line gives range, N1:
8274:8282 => -0.010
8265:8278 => -0.009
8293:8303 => 0.052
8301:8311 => -0.243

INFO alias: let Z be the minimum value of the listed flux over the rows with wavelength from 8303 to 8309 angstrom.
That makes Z 21.68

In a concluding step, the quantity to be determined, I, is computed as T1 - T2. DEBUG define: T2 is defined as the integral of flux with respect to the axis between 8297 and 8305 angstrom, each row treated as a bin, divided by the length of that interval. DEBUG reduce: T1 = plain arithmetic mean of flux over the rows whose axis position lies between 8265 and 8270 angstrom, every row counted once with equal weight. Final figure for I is 0.0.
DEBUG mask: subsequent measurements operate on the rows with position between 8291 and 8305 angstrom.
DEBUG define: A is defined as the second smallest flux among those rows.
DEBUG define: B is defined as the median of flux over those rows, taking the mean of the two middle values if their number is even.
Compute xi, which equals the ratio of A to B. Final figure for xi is 0.981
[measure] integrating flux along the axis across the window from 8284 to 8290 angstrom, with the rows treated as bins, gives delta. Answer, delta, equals 143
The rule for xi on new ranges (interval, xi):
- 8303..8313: 0.978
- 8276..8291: 0.980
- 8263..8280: 0.943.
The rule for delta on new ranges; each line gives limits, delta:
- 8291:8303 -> 295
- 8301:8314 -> 298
